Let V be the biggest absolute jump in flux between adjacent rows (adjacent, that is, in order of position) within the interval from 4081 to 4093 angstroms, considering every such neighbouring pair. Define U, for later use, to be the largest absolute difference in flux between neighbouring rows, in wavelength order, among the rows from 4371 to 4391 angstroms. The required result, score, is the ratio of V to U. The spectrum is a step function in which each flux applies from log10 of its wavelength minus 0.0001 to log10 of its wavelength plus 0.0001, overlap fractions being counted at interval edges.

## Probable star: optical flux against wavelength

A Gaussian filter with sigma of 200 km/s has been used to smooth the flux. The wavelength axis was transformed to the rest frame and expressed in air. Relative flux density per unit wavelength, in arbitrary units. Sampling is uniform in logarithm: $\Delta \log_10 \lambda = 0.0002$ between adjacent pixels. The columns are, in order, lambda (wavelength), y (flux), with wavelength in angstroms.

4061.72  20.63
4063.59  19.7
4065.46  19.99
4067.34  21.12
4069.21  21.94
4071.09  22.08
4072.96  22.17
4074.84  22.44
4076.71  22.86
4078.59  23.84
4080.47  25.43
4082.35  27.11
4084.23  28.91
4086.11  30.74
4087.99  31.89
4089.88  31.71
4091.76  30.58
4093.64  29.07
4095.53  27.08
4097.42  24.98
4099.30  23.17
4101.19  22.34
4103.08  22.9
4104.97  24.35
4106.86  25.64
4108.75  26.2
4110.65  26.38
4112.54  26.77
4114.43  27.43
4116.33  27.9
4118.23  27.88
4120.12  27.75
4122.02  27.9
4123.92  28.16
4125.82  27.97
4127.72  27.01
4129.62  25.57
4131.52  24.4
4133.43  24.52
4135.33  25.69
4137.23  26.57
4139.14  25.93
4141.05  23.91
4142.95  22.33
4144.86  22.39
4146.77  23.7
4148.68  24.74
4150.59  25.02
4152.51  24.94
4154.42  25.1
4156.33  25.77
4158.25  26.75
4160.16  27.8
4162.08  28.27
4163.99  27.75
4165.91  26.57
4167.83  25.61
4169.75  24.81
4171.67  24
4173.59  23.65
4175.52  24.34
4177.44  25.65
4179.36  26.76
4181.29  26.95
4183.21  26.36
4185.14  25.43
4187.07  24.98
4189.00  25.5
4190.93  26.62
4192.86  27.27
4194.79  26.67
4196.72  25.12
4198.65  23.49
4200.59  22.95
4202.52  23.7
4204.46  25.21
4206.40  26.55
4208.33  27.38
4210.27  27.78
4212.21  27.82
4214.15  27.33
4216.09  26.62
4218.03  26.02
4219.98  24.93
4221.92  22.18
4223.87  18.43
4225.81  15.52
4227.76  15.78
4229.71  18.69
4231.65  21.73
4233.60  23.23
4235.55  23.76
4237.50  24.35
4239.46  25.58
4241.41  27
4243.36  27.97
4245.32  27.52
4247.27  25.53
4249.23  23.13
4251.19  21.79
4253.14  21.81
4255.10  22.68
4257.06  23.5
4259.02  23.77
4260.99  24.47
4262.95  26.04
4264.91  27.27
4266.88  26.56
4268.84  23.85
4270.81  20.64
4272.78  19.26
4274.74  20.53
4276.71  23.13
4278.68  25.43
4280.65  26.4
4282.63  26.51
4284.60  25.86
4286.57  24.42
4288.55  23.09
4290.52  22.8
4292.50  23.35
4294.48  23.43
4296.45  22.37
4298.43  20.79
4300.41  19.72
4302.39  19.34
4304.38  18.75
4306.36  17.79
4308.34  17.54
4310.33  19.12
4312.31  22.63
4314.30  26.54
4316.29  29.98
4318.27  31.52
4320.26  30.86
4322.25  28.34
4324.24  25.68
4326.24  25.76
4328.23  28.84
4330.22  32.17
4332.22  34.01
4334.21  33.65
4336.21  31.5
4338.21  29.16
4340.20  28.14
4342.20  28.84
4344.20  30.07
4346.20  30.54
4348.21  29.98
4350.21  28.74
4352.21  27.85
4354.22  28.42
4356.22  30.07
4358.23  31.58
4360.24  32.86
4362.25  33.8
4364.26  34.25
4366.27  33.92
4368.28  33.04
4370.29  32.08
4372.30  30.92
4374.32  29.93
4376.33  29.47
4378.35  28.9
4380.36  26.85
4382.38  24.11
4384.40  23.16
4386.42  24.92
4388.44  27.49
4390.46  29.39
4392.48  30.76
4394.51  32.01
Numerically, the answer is 0.7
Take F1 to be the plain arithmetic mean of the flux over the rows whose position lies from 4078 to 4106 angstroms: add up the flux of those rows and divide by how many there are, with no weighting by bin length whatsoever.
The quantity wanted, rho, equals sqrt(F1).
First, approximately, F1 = 26.9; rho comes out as 5.19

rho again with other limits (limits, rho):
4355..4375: 5.68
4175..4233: 4.95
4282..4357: 5.13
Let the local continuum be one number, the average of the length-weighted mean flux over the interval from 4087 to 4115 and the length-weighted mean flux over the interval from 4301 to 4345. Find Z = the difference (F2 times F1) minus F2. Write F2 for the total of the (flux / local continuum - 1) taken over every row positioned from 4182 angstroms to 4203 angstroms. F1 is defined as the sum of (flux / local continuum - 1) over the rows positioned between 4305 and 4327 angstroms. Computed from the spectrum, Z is 1.00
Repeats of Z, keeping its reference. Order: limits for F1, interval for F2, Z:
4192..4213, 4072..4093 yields -0.19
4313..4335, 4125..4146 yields -0.16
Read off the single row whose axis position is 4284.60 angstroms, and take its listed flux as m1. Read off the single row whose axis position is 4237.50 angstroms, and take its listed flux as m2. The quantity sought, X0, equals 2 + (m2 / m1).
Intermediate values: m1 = 25.86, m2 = 24.35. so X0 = 2.94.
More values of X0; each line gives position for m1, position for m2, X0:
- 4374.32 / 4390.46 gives 2.98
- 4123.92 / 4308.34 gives 2.62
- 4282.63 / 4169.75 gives 2.94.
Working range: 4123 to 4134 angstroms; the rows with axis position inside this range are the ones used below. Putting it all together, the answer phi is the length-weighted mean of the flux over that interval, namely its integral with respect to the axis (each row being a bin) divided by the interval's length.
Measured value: 26.3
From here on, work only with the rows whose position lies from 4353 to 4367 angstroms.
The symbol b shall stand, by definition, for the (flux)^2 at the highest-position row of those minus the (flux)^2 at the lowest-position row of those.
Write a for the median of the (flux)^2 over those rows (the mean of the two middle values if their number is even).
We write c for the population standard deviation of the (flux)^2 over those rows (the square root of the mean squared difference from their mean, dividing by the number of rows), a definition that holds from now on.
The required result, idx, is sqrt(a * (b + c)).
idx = 714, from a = 1080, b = 343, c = 129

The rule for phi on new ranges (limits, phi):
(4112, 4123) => 27.6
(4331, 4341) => 31.4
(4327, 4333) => 31.4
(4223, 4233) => 18.2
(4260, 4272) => 24.7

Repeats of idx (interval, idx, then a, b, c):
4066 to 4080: 278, 492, 122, 35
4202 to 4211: 450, 705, 210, 77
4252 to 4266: 447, 565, 268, 86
